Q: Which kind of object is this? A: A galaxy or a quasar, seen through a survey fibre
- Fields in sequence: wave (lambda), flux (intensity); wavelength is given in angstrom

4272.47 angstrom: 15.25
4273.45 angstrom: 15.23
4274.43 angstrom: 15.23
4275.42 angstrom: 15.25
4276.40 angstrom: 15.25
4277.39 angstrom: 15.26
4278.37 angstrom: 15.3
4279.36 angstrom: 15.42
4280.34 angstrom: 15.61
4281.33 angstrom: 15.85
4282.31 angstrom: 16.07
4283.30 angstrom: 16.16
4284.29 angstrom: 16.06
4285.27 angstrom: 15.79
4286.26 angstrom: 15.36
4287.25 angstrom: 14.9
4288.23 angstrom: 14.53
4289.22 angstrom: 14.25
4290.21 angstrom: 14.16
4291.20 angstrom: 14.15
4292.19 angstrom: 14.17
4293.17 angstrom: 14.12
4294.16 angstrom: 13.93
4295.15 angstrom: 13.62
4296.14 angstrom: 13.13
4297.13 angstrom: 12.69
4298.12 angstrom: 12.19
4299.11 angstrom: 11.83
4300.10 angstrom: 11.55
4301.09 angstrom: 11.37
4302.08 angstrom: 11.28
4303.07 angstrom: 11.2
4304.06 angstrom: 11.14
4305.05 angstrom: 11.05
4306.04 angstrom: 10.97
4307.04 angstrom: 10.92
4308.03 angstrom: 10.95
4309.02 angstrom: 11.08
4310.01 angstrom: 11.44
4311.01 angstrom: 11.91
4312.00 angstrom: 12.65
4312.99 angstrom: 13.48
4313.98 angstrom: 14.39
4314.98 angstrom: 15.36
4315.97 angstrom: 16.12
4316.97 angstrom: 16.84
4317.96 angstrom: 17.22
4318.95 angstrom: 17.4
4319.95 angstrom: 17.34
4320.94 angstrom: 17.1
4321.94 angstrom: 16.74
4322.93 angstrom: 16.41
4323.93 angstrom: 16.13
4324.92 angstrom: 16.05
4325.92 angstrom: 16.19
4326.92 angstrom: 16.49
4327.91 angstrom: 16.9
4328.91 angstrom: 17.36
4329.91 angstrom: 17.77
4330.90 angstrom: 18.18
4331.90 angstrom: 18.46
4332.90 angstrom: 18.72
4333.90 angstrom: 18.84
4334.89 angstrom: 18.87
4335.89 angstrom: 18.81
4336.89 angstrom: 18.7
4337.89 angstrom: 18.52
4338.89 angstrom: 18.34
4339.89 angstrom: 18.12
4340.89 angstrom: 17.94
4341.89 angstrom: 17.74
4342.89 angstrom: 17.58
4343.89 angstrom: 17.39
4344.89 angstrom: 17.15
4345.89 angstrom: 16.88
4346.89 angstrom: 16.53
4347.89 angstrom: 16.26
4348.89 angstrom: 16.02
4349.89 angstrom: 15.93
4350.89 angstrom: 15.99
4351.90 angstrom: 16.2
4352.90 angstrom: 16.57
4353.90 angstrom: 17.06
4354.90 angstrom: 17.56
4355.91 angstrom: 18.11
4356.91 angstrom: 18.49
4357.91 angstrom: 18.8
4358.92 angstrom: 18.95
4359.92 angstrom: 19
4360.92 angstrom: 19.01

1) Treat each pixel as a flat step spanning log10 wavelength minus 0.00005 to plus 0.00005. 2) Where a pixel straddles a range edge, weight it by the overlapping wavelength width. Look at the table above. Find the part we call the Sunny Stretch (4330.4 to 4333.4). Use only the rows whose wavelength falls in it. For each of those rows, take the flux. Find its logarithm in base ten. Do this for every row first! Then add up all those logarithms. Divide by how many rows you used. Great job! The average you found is 1.266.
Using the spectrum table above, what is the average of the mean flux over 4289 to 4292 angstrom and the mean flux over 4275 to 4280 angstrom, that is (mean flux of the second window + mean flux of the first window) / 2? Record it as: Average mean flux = 14.7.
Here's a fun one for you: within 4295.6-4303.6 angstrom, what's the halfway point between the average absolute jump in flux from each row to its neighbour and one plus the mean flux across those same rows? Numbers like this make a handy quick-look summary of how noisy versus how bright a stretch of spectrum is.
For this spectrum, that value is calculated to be 6.6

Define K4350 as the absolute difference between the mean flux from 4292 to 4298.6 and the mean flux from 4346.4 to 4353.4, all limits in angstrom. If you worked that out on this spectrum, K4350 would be 2.8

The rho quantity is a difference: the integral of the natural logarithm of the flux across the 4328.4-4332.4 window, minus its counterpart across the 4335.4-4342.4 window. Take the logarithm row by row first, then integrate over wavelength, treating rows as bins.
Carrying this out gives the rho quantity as -9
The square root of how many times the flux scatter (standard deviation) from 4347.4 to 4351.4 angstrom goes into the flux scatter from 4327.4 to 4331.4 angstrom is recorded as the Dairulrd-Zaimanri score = 1.95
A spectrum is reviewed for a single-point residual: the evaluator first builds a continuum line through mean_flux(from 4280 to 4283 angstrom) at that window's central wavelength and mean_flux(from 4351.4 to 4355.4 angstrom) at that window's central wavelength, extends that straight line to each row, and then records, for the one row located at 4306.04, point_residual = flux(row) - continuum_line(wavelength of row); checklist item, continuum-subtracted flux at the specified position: -5.2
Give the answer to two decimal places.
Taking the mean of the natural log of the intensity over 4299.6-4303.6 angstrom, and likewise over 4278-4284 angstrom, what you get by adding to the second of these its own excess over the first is 3.08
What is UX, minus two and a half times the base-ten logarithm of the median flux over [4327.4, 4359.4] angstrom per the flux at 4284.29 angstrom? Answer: -0.11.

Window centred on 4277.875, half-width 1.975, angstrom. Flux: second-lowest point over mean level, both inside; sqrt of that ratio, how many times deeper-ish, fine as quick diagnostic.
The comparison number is 0.998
